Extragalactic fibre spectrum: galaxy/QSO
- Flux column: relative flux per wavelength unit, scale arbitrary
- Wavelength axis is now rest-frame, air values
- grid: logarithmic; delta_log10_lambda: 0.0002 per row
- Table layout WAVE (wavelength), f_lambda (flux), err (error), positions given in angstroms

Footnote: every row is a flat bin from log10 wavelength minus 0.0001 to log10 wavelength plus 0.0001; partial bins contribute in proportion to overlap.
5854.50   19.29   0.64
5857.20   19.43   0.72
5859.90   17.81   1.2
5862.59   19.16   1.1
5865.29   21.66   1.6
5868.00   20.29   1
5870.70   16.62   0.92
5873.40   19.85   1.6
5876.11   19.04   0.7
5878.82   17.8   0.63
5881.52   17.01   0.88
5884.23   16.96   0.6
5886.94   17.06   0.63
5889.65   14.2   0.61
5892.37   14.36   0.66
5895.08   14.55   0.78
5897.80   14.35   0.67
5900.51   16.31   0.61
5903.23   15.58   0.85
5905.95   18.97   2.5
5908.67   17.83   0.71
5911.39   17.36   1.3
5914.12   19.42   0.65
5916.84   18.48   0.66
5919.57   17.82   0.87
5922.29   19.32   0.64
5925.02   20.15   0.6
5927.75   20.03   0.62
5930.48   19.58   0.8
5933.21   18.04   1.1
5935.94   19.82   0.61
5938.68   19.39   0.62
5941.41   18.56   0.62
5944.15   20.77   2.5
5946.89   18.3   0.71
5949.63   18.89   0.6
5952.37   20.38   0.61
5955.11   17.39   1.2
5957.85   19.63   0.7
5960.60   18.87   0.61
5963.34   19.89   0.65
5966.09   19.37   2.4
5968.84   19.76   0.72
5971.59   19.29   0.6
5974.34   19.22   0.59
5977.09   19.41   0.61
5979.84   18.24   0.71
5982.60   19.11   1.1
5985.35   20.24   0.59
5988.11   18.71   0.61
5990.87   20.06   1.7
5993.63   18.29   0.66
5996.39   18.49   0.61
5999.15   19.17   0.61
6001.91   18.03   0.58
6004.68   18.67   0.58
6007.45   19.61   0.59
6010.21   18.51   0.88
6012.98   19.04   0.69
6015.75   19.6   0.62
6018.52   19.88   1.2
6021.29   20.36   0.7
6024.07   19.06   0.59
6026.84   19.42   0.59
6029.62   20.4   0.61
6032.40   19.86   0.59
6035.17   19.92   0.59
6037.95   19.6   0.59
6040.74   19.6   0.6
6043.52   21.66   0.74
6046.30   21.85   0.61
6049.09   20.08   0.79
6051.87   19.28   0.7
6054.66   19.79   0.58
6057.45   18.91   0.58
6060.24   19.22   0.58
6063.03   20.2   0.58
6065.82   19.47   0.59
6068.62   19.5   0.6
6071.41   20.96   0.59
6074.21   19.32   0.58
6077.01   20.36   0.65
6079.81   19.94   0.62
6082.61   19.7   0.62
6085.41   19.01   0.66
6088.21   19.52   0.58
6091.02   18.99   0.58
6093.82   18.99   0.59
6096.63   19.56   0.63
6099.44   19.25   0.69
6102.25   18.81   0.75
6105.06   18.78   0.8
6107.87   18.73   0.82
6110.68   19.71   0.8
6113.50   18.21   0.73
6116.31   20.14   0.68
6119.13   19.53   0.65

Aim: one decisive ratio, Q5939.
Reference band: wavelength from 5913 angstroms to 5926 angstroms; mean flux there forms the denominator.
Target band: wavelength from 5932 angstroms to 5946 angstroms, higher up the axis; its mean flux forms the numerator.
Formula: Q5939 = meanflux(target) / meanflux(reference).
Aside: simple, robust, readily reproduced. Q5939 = 1.015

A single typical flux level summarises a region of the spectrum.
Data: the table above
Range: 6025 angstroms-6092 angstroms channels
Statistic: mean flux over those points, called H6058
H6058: 19.9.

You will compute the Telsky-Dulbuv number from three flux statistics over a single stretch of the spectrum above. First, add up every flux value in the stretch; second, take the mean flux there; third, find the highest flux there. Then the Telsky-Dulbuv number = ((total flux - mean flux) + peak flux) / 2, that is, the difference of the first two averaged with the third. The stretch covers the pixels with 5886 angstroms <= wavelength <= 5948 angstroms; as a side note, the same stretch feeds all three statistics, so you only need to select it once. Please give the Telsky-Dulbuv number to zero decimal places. 207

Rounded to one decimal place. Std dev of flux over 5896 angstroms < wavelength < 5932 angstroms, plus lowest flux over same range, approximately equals 16.1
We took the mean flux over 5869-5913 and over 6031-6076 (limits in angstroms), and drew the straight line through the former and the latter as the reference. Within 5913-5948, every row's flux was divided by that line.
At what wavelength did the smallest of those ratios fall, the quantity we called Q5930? 5946.89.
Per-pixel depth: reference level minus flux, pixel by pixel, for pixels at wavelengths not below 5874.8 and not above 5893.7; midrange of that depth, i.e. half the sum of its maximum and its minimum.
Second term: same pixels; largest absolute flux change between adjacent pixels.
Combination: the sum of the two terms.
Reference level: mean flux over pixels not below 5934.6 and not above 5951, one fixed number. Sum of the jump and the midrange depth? 5.5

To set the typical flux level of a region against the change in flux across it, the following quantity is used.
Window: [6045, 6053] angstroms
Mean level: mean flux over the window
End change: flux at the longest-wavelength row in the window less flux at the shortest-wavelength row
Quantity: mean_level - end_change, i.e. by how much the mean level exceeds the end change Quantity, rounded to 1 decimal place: 23.0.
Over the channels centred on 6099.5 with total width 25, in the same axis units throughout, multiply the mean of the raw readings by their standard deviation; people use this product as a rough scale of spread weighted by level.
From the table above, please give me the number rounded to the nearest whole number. 7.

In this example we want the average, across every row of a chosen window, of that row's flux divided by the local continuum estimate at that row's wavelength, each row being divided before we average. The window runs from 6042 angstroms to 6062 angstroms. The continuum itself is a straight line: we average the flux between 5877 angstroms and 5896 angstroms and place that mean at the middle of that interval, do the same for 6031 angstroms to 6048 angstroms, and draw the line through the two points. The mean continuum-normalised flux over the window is 0.97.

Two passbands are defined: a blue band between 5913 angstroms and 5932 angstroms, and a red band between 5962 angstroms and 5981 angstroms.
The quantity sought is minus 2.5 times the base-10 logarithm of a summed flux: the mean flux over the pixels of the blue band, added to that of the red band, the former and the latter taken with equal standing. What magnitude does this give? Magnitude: -3.97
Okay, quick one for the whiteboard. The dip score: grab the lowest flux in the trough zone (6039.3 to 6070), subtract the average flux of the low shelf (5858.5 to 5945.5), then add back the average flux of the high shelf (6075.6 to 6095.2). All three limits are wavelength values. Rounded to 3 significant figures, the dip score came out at 20.3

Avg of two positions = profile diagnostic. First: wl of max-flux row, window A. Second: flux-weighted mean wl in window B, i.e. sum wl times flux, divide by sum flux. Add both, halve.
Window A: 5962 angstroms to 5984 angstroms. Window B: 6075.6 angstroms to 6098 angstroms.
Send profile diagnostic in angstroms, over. 6025.0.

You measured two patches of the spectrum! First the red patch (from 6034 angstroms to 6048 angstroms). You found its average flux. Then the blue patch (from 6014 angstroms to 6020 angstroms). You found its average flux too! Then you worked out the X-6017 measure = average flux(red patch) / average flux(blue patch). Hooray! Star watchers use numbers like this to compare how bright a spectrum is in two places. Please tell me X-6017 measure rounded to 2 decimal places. 1.04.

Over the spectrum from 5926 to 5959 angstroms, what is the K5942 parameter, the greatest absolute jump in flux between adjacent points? 3.0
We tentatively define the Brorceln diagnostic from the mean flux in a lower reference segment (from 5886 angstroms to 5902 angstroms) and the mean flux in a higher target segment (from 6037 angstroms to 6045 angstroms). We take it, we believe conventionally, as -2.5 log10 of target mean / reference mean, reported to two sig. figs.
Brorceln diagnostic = -0.32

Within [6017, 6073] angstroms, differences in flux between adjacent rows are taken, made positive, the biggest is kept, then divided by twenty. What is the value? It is 0.10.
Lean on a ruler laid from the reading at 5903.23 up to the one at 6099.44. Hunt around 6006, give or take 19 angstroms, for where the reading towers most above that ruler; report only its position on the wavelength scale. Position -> 5990.87 angstroms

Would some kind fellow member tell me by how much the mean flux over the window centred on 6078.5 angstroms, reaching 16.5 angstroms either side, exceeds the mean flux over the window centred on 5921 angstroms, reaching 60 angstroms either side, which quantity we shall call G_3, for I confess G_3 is 1.3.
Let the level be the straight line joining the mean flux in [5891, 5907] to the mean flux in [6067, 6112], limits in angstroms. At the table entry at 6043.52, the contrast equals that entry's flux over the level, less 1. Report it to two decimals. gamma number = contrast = 0.17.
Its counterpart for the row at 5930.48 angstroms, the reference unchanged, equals 0.20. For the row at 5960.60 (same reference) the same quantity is 0.12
